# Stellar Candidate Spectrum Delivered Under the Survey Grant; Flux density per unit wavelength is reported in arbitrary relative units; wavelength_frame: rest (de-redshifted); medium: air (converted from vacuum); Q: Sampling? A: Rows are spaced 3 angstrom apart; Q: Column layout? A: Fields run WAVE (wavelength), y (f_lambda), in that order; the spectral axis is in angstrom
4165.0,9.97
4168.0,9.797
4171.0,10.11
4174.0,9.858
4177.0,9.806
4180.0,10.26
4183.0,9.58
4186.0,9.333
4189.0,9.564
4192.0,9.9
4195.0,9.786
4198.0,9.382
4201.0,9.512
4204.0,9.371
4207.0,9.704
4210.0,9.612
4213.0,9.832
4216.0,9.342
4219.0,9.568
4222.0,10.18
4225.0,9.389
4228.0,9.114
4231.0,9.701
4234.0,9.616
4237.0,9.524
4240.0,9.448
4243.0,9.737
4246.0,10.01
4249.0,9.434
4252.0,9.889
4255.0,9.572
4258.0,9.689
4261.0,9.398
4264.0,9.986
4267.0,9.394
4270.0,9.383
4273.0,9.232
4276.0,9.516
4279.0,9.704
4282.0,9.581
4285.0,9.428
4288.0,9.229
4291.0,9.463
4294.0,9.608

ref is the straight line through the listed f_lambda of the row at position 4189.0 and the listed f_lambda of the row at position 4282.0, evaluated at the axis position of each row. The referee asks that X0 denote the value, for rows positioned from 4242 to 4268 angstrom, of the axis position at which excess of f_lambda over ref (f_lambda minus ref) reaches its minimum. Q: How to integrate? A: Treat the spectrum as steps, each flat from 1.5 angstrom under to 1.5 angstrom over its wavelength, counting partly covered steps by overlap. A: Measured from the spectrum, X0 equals 4267.0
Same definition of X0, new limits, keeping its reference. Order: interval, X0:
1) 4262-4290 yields 4288.0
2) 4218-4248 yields 4228.0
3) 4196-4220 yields 4216.0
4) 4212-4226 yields 4216.0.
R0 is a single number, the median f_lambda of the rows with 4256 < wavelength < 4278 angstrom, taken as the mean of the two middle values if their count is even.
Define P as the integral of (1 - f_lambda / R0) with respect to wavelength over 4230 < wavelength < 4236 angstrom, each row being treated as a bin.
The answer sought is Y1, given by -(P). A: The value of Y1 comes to 0.2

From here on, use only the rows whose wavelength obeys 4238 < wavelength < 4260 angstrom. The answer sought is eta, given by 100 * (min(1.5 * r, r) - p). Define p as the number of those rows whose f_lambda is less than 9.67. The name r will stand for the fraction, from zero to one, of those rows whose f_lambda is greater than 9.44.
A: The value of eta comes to -214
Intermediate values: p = 3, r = 0.86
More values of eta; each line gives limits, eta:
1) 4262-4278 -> -360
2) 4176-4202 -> -422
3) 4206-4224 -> -217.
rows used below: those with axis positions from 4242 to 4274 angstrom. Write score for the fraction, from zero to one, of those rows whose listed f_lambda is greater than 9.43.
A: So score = 0.64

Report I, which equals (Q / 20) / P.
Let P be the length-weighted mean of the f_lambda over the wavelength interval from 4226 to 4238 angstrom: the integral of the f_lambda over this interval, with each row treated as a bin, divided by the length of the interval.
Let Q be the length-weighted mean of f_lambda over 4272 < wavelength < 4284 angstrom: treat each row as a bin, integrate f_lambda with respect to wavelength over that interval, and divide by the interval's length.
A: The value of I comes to 0.0502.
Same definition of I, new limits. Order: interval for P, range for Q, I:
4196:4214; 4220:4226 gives 0.0512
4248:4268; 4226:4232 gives 0.0487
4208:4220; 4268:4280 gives 0.0492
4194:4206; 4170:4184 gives 0.0522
